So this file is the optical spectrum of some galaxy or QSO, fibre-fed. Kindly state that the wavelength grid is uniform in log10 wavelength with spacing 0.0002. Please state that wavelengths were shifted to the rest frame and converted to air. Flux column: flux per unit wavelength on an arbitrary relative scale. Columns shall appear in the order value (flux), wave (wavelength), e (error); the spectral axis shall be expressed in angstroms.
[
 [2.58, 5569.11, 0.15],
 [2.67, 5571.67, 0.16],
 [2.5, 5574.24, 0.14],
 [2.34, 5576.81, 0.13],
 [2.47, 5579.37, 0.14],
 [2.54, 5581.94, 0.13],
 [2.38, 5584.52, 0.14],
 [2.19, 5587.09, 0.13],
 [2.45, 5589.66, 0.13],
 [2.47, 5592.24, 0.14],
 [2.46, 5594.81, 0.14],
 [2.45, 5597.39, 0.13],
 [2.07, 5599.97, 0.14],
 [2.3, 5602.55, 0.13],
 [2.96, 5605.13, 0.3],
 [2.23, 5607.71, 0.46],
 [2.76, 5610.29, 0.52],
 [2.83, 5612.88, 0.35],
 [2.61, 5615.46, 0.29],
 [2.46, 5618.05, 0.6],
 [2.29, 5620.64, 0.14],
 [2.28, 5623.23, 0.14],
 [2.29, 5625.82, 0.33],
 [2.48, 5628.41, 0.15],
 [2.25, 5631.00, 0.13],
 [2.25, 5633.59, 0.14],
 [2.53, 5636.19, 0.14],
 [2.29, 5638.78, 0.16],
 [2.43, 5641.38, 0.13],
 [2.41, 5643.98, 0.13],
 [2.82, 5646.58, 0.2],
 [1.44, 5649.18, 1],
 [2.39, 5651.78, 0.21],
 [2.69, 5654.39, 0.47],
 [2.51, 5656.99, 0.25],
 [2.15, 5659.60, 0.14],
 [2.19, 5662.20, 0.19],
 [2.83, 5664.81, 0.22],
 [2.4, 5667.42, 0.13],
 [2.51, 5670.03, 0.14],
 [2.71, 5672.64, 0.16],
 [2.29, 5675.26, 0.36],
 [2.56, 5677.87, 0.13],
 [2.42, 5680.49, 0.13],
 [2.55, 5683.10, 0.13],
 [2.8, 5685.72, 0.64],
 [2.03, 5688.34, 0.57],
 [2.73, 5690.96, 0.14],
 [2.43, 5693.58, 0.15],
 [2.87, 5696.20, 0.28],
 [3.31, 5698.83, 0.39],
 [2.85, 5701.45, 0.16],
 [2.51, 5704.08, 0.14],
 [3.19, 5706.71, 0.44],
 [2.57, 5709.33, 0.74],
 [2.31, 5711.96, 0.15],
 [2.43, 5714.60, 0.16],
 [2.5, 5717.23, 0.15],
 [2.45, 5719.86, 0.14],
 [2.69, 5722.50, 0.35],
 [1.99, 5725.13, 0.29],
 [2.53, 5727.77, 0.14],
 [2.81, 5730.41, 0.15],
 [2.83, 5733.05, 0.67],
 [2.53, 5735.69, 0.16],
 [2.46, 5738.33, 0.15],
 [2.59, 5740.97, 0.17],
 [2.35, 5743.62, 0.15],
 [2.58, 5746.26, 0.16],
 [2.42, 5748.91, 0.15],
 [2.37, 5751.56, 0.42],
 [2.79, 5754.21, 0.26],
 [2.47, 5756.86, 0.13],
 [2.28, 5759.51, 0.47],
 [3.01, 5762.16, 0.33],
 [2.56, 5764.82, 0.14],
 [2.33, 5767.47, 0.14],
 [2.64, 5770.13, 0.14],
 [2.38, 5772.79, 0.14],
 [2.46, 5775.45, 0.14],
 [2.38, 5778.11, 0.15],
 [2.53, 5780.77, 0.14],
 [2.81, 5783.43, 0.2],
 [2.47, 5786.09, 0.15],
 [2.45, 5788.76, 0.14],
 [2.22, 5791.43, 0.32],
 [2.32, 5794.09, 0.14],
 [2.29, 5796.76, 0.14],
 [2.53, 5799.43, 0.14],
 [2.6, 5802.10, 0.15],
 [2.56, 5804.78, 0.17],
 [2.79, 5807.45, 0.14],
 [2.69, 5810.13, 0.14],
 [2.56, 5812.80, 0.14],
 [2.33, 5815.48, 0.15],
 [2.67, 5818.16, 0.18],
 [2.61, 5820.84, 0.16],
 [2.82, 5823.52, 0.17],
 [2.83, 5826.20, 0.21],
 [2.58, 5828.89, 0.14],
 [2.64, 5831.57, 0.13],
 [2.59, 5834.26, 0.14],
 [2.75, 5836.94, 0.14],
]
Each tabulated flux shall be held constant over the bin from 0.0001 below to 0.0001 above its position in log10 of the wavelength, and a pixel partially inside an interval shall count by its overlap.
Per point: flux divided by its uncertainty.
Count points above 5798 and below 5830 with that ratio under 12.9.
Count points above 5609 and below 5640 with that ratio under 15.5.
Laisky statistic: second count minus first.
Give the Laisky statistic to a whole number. 6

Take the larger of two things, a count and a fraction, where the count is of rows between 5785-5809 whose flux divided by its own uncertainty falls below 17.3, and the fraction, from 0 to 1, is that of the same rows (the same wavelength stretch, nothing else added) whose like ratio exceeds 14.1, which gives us 5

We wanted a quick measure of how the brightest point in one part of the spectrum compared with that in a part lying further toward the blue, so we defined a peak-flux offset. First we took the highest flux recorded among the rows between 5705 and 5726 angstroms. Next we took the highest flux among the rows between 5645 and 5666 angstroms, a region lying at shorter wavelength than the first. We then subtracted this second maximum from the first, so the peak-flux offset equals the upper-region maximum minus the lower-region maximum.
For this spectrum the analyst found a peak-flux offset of 0.36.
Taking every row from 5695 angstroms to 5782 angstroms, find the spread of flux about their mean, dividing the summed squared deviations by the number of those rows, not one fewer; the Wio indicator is 0.26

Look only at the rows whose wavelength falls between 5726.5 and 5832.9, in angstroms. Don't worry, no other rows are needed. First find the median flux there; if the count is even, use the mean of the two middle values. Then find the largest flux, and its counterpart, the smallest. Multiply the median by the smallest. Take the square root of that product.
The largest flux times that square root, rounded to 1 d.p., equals 7.2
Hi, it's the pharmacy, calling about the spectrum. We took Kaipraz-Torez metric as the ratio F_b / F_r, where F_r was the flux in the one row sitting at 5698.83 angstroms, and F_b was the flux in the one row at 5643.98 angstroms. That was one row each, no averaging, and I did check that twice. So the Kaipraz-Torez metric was 0.73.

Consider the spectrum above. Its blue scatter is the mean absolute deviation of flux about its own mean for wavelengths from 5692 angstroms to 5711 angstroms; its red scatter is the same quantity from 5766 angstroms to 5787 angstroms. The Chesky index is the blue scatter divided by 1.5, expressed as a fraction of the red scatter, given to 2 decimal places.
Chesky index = 1.50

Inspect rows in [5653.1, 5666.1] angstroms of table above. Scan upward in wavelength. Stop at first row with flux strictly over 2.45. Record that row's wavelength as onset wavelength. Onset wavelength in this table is 5654.39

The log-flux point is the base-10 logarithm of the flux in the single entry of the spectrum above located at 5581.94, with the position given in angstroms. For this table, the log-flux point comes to 0.405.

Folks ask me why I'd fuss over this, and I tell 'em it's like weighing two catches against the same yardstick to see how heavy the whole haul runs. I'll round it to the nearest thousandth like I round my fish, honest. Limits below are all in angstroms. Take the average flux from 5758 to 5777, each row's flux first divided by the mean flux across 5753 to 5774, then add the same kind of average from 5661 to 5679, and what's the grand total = 1.963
